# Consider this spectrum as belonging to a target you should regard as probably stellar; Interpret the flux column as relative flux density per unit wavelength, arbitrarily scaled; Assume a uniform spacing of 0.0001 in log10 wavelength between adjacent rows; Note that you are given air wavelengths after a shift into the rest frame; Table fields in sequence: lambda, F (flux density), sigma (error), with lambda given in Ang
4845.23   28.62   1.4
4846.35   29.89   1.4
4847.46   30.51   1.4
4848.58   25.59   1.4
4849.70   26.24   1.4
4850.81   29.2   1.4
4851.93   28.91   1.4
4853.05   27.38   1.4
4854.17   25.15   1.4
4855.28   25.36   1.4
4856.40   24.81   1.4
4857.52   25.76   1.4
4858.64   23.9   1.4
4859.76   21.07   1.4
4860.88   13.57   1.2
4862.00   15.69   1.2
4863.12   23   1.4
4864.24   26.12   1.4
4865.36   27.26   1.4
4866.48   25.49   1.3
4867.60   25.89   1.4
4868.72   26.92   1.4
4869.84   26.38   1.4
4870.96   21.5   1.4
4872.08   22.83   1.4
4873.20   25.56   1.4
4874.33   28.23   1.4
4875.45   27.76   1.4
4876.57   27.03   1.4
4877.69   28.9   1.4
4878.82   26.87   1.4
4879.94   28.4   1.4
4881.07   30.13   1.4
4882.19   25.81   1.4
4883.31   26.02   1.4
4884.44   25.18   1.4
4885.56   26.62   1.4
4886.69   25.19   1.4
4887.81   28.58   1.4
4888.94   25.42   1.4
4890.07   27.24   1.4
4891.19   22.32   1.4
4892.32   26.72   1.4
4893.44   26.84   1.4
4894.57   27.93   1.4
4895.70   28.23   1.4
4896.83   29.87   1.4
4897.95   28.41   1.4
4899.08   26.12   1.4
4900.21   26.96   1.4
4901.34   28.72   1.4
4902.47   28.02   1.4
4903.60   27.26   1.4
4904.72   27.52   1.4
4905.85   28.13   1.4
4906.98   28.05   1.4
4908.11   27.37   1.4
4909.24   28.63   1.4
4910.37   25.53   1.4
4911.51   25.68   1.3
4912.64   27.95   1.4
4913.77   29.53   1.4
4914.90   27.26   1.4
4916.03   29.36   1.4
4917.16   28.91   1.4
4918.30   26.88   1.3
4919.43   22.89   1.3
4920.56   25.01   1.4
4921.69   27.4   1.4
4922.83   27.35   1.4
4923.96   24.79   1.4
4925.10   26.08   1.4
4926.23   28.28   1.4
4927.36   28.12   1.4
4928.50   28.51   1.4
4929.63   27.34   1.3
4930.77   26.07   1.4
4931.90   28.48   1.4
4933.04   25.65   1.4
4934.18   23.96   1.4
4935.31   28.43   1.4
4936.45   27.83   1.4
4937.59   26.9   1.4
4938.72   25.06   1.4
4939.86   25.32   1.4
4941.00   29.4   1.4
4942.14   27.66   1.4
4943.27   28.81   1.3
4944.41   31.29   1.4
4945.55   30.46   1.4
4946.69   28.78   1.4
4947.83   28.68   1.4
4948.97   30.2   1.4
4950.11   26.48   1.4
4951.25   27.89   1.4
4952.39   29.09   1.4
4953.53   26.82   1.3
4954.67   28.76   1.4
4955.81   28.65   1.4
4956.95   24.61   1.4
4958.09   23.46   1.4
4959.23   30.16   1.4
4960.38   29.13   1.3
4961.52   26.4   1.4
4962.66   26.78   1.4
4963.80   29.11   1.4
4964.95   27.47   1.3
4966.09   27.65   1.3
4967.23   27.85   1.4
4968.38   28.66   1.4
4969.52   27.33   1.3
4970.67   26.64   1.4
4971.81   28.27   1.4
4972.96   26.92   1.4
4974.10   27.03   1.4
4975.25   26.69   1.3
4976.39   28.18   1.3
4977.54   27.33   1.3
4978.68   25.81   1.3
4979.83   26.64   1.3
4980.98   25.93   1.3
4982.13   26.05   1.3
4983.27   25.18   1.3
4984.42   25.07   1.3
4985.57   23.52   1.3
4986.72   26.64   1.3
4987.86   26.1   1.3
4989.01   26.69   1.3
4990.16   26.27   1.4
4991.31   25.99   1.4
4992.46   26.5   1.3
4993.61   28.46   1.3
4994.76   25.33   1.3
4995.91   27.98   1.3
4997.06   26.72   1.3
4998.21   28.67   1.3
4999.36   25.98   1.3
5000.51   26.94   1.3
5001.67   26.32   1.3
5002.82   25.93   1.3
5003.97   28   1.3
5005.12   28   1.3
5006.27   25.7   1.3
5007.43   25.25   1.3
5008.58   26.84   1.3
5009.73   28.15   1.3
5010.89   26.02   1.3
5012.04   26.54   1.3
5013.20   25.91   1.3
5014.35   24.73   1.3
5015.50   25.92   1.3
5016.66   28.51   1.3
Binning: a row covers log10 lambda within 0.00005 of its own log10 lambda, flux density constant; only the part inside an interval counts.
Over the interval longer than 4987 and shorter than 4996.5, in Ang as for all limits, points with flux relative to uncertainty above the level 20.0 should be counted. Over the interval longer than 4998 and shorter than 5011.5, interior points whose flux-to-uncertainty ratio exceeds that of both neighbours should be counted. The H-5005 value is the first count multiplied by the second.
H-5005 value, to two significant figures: 10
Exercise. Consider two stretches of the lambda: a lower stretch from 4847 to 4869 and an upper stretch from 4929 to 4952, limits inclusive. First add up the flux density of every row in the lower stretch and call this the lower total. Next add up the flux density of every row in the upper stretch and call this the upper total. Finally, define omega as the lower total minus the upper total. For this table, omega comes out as -57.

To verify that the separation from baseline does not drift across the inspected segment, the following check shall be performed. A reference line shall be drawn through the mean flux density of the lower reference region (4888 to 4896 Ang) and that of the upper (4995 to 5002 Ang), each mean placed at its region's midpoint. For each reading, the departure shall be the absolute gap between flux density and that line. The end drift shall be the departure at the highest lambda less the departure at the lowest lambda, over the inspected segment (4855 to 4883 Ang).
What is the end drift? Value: 0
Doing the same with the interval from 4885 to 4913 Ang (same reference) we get 1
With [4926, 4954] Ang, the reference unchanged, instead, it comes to -2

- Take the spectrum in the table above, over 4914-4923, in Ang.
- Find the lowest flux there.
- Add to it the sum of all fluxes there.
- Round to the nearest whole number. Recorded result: 238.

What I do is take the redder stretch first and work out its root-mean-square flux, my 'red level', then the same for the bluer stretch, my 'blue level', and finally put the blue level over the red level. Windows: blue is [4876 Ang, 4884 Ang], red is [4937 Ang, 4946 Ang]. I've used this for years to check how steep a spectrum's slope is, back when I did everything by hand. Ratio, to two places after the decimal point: 0.98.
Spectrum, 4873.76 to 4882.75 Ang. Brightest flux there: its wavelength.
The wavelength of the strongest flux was 4881.07 Ang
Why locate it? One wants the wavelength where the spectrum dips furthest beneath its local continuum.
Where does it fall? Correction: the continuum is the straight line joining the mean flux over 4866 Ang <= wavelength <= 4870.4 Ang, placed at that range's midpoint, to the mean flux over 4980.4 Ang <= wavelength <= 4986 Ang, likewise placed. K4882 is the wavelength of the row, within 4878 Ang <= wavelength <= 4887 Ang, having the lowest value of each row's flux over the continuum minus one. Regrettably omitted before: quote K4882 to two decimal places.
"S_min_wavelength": 4884.44 Ang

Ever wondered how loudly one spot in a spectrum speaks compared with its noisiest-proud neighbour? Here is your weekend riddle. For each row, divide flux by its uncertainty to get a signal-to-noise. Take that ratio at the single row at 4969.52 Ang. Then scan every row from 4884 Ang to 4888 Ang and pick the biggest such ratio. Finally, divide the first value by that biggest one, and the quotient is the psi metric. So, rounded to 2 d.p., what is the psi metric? 1.03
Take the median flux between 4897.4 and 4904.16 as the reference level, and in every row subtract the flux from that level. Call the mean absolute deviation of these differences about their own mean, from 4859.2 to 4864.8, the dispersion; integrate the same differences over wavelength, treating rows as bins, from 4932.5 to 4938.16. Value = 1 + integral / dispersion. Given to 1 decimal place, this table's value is 2.5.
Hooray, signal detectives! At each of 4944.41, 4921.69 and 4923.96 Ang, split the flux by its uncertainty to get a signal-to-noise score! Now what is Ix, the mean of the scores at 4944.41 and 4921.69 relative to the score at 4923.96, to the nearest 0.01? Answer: 1.18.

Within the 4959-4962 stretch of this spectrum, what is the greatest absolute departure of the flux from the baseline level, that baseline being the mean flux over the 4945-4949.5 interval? 3.1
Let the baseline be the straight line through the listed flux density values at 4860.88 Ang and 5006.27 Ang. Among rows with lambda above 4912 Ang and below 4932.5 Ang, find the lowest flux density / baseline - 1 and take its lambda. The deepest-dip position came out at 4919.43 Ang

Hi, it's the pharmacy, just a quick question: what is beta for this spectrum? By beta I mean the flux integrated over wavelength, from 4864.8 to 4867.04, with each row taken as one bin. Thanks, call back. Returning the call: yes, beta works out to 59.1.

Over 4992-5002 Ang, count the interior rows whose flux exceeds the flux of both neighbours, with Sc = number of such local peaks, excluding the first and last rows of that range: 4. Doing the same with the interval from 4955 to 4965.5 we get 2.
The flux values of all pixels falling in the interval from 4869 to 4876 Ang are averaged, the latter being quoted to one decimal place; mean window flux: 25.4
